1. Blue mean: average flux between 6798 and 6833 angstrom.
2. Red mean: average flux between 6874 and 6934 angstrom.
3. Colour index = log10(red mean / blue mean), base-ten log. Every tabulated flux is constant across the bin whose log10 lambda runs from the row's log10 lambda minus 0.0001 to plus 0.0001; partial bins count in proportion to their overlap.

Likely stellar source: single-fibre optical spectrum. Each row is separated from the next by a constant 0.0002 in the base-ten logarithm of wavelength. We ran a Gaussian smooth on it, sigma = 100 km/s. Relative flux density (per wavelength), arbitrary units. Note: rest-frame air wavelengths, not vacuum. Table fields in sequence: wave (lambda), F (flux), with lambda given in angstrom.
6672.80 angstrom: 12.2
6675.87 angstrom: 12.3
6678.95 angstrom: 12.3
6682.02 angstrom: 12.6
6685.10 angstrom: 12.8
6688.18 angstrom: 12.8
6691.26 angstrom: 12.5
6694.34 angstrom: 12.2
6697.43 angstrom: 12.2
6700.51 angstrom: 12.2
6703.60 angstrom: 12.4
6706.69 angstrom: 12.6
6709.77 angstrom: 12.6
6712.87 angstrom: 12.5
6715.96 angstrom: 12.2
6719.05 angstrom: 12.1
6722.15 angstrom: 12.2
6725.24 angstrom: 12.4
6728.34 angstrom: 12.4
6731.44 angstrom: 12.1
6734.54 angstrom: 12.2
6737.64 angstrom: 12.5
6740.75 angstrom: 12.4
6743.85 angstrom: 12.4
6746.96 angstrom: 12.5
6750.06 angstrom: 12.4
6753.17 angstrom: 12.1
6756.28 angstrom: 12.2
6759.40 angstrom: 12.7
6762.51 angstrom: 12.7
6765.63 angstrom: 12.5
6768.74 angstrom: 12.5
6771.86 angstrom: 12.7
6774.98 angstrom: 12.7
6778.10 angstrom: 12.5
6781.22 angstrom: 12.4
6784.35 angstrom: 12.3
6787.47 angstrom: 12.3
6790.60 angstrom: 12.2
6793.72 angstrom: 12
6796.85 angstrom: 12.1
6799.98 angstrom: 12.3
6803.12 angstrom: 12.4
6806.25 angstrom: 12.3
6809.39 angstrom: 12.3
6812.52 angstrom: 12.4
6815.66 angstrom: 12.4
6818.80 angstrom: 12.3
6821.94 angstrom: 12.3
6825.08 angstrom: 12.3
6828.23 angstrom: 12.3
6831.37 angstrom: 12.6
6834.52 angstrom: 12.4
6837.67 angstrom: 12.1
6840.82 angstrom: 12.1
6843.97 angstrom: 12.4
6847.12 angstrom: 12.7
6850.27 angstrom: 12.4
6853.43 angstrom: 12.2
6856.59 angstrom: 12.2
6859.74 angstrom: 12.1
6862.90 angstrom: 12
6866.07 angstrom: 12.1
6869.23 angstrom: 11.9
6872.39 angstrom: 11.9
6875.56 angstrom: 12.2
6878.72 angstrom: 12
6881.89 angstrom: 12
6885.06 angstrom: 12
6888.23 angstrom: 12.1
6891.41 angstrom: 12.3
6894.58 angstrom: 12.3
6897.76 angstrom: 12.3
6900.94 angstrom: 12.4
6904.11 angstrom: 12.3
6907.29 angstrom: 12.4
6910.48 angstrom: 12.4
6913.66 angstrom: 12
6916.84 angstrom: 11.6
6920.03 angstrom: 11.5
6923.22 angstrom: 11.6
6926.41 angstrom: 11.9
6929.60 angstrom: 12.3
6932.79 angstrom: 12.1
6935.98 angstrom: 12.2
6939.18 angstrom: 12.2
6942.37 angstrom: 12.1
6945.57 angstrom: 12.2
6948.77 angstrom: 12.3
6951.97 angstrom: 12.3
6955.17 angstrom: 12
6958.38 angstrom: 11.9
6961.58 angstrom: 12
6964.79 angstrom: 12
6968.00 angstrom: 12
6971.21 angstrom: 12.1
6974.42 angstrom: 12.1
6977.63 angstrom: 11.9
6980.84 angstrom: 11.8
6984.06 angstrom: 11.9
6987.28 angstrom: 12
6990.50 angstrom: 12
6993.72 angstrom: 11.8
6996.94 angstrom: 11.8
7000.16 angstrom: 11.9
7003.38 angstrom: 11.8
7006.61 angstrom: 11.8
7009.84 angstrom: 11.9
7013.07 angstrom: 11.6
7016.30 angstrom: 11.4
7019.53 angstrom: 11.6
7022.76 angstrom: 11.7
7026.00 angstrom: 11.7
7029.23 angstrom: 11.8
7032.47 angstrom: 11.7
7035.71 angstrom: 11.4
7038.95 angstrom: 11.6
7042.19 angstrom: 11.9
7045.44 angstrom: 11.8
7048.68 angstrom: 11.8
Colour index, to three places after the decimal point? -0.009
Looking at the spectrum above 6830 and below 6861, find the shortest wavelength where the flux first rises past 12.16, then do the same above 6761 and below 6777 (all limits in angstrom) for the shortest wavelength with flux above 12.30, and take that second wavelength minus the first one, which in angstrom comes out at -68.9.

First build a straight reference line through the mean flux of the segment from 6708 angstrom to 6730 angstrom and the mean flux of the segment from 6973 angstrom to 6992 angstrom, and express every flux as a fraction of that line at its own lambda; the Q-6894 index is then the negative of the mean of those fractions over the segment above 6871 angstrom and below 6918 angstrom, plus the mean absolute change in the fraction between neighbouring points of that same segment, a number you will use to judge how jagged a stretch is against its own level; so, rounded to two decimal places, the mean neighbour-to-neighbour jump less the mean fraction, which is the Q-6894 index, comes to -0.99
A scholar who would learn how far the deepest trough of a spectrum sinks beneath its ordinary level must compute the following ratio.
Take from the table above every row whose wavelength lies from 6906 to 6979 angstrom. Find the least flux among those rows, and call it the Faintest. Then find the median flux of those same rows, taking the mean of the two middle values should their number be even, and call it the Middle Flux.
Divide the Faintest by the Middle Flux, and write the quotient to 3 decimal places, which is 0.950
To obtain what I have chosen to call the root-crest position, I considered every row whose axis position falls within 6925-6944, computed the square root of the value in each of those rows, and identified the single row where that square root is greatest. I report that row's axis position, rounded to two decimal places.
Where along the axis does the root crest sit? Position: 6929.60 angstrom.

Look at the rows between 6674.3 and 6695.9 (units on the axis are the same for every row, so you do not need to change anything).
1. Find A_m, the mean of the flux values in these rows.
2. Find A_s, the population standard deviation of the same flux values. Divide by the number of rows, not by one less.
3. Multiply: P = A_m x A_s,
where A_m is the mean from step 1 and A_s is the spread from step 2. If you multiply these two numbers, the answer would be 2.8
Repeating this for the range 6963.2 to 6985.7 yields 1.2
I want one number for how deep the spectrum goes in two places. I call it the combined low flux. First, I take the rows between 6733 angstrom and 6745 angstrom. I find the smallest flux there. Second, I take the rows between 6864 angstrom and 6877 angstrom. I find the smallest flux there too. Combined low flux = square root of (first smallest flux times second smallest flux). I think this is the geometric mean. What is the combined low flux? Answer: 12.0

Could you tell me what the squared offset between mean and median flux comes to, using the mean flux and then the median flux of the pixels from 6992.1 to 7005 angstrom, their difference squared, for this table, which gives 0.001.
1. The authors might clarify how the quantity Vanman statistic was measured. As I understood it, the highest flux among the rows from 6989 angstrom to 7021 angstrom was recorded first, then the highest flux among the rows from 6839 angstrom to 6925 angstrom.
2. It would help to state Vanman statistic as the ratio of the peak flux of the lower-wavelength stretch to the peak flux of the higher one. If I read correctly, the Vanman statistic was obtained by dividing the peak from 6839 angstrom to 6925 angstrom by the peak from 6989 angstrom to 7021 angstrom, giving 1.06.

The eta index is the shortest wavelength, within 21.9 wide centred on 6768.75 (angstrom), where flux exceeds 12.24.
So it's 6759.40 angstrom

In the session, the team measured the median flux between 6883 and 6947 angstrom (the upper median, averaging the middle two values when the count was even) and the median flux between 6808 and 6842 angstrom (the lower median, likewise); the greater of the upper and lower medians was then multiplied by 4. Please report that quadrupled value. 49.2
